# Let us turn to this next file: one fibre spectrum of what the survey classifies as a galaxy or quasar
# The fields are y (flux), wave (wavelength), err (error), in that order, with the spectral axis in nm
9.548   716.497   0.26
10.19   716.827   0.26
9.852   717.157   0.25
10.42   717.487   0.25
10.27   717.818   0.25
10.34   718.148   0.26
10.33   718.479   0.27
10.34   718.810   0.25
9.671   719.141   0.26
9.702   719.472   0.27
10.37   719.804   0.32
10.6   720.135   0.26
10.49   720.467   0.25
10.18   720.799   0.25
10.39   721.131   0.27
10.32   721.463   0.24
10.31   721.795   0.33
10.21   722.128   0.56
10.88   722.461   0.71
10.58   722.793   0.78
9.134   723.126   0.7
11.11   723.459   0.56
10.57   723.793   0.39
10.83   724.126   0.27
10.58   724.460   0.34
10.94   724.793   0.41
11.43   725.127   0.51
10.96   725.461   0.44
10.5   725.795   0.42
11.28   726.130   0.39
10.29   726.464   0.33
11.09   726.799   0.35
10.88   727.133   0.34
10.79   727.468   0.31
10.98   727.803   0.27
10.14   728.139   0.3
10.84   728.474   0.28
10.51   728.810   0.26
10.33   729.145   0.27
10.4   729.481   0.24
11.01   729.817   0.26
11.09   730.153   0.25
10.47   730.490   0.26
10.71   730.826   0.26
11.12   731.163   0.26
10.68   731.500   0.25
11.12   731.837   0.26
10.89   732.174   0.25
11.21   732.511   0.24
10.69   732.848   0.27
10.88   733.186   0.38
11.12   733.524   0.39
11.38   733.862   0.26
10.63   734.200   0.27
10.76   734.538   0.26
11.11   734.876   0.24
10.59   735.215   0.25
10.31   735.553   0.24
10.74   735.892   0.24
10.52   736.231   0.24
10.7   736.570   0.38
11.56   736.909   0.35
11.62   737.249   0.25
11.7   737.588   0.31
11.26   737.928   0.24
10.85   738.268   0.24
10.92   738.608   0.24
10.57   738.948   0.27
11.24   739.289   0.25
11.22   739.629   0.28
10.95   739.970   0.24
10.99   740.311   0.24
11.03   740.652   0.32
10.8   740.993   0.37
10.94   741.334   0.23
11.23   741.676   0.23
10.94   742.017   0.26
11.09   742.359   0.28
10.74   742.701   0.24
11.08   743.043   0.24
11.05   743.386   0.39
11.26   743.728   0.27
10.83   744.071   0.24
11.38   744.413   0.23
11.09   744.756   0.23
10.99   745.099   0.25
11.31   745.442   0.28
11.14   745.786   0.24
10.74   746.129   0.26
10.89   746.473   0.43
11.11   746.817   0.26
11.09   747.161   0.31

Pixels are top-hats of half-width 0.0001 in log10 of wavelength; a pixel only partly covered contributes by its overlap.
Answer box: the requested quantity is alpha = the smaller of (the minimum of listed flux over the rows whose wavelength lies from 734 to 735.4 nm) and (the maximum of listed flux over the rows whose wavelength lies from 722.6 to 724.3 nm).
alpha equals 10.6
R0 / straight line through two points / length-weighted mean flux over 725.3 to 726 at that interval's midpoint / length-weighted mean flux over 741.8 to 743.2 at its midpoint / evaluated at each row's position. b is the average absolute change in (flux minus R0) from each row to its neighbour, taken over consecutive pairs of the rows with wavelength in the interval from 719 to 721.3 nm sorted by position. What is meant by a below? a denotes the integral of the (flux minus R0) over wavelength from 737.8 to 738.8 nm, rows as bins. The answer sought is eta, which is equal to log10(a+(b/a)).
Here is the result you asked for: 0.6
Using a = 0.072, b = 0.26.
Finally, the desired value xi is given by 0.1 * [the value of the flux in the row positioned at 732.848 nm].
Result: 1.07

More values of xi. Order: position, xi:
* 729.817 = 1.10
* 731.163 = 1.11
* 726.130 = 1.13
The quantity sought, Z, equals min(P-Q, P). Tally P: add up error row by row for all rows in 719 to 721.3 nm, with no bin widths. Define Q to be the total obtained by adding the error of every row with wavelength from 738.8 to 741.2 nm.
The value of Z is -0.09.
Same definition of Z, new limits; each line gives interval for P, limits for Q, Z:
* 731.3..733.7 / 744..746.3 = 0.31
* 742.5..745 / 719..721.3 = -0.04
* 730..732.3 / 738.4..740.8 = -0.05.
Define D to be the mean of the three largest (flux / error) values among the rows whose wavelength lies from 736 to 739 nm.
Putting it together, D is 46.3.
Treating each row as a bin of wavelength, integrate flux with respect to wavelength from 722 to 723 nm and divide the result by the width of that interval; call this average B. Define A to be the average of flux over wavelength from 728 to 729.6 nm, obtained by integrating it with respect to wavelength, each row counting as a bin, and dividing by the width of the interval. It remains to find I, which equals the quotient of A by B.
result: 0.99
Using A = 10.5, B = 10.5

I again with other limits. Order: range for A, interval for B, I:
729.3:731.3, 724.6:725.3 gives 0.97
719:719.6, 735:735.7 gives 0.92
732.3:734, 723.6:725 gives 1.03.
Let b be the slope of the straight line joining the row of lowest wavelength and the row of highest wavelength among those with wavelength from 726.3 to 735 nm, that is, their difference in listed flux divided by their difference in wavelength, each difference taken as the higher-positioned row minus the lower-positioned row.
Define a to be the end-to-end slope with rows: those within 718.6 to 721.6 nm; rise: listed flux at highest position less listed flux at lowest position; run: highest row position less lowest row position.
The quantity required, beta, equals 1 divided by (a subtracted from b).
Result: 10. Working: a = -0.01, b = 0.10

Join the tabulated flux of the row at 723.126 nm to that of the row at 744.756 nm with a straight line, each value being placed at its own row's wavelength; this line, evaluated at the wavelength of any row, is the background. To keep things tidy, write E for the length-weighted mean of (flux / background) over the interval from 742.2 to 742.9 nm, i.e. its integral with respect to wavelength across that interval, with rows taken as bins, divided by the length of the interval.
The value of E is 1.00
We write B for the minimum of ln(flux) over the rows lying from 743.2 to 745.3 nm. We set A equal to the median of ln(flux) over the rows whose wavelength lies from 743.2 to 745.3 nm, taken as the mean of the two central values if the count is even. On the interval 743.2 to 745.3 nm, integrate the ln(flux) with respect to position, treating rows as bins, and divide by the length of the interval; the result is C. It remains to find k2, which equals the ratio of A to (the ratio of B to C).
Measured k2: 2.43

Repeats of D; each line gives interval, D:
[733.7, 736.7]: 45.0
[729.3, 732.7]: 44.9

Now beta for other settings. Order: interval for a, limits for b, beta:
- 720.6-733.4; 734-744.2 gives -28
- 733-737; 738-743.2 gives -7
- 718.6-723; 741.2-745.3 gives -21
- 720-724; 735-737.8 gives 2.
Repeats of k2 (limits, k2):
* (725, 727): 2.46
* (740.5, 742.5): 2.42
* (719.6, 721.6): 2.36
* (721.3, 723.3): 2.45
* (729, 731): 2.39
